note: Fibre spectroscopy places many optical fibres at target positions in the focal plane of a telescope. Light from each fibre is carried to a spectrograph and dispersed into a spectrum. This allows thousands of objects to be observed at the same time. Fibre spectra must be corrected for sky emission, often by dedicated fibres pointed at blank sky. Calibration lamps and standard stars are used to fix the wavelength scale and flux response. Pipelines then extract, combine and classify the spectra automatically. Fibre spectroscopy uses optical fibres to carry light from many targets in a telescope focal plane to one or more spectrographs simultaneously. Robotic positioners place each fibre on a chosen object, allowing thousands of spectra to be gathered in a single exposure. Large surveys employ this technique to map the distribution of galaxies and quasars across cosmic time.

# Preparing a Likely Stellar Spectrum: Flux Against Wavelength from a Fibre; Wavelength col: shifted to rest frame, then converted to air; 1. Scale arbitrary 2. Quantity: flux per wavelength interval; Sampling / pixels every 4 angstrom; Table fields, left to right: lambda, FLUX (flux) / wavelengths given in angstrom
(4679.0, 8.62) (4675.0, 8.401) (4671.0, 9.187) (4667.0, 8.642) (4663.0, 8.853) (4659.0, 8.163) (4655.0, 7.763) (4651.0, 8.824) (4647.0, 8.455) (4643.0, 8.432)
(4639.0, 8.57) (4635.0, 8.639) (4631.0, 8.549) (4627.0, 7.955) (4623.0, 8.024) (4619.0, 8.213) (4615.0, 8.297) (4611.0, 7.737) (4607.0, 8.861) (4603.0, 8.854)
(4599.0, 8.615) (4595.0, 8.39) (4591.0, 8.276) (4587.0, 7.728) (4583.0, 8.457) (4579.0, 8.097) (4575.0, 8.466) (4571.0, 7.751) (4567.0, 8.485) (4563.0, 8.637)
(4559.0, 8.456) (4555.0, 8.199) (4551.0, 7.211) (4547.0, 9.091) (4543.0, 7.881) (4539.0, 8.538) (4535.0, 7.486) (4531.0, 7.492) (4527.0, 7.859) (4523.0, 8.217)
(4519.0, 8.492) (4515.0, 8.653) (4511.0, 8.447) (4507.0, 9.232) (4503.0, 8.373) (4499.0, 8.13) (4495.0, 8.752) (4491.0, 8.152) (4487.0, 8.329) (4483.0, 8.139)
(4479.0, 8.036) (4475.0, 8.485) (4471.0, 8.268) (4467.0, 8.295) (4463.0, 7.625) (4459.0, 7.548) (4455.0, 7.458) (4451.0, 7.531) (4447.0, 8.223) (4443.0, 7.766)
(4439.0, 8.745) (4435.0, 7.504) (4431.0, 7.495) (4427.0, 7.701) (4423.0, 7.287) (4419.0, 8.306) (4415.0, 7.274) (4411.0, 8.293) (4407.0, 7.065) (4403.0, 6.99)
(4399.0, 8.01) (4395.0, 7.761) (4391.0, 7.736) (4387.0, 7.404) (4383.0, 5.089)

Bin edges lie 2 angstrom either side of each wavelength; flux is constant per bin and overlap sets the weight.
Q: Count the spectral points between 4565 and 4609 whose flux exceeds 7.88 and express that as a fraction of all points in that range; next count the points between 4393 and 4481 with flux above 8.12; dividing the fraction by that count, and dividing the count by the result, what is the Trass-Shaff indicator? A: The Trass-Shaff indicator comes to 60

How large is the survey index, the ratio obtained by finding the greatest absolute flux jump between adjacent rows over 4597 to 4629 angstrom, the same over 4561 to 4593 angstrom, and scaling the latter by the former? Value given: 0.65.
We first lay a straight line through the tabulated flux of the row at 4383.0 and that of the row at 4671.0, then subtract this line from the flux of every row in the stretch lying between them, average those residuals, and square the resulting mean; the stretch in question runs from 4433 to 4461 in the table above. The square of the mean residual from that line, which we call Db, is 3.3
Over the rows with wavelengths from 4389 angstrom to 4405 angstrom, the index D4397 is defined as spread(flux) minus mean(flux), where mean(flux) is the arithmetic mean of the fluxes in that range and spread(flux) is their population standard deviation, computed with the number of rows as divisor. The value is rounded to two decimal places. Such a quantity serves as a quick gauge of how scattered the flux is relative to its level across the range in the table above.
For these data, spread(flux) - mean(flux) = -7.24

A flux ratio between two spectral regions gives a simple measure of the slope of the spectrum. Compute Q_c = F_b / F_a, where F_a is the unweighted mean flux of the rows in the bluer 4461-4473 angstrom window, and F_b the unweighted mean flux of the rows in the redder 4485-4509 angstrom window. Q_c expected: 1.05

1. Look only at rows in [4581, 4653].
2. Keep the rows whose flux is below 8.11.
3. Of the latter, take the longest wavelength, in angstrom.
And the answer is 4627.0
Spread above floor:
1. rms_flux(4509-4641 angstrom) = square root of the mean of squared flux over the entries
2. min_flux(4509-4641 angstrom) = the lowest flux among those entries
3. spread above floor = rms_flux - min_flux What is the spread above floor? 1.1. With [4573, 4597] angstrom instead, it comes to 0.5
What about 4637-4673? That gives 0.8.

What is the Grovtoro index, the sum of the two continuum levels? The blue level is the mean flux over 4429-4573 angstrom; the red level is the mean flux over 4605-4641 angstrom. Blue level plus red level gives 16.5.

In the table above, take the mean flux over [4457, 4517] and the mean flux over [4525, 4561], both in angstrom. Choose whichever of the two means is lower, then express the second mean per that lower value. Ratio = 1.00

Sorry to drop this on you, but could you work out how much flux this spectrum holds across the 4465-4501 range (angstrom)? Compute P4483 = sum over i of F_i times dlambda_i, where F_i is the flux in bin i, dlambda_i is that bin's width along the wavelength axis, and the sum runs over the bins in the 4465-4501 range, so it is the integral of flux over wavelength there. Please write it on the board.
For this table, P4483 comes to 298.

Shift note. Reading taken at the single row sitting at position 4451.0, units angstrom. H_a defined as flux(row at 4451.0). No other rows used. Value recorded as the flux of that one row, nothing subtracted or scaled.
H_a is 7.531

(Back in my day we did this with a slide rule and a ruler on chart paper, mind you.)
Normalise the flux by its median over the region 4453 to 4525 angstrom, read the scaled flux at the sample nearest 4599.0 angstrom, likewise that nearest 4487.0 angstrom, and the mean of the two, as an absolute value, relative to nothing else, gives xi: 1.02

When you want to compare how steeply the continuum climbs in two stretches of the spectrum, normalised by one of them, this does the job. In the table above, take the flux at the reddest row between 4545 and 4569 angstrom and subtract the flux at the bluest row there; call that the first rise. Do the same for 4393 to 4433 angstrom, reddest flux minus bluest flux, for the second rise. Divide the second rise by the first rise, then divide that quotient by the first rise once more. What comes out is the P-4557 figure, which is -1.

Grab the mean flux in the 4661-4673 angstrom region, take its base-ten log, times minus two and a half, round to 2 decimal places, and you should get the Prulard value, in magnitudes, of -2.37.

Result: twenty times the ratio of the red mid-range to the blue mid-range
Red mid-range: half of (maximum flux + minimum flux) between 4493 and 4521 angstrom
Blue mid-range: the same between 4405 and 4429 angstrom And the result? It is 22.6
